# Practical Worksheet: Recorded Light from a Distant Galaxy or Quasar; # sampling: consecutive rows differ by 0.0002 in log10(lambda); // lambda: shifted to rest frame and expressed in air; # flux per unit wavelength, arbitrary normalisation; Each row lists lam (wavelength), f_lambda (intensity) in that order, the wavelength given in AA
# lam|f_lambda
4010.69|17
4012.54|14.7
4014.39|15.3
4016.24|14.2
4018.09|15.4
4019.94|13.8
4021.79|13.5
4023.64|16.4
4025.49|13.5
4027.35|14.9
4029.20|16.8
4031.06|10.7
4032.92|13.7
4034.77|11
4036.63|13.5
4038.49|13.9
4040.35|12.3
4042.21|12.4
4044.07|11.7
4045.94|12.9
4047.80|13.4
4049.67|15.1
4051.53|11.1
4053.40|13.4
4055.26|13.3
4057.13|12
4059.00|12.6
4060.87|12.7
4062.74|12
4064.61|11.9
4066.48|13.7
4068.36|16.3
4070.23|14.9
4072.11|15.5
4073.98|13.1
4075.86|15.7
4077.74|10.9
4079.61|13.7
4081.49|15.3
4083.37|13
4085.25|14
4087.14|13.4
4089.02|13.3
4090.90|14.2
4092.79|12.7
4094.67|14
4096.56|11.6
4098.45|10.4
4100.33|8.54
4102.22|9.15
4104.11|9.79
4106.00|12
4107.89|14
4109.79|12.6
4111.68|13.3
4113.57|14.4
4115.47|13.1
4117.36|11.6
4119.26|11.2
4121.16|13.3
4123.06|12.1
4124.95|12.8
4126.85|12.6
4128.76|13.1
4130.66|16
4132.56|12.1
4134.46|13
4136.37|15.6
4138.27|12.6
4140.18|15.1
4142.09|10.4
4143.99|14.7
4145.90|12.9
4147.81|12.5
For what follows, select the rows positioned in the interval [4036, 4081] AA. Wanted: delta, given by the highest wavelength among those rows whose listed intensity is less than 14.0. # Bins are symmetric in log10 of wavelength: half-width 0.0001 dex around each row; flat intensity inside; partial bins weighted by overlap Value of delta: 4079.61 AA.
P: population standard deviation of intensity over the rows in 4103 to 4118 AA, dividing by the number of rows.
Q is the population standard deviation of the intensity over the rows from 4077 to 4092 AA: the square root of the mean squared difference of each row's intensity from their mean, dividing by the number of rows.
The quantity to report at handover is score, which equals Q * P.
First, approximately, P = 1.38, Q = 1.18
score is 1.62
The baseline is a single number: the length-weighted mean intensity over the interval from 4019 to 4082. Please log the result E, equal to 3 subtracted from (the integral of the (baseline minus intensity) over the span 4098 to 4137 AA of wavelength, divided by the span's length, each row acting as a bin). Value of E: -2.0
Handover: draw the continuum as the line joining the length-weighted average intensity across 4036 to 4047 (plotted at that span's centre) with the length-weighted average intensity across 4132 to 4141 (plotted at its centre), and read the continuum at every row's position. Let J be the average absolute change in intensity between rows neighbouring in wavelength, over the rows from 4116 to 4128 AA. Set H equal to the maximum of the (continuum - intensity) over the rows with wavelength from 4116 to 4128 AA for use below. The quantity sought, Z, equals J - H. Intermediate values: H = 2.4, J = 0.9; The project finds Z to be -1.43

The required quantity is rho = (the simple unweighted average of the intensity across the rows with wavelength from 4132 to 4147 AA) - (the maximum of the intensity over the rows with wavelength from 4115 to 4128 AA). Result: 0.0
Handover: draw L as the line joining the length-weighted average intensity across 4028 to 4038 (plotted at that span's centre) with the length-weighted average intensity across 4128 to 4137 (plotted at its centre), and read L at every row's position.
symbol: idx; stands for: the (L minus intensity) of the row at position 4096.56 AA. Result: 2.1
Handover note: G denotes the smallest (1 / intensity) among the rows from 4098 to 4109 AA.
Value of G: 0.071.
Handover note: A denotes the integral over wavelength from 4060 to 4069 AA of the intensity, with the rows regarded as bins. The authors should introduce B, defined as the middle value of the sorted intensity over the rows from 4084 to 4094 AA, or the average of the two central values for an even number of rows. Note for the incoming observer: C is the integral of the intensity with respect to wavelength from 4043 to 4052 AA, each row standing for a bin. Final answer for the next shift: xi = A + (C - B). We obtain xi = 222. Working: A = 119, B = 13.4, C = 116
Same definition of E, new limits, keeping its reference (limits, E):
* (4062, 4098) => -3.2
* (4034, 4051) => -2.4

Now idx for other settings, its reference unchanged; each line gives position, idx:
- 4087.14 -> 0.2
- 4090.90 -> -0.6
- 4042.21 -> 0.9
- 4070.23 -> -1.4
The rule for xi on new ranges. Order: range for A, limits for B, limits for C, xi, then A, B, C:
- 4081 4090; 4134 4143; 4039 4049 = 237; 124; 13.0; 127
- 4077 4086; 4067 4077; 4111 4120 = 220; 121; 15.5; 115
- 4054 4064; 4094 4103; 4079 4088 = 240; 125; 10.4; 125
